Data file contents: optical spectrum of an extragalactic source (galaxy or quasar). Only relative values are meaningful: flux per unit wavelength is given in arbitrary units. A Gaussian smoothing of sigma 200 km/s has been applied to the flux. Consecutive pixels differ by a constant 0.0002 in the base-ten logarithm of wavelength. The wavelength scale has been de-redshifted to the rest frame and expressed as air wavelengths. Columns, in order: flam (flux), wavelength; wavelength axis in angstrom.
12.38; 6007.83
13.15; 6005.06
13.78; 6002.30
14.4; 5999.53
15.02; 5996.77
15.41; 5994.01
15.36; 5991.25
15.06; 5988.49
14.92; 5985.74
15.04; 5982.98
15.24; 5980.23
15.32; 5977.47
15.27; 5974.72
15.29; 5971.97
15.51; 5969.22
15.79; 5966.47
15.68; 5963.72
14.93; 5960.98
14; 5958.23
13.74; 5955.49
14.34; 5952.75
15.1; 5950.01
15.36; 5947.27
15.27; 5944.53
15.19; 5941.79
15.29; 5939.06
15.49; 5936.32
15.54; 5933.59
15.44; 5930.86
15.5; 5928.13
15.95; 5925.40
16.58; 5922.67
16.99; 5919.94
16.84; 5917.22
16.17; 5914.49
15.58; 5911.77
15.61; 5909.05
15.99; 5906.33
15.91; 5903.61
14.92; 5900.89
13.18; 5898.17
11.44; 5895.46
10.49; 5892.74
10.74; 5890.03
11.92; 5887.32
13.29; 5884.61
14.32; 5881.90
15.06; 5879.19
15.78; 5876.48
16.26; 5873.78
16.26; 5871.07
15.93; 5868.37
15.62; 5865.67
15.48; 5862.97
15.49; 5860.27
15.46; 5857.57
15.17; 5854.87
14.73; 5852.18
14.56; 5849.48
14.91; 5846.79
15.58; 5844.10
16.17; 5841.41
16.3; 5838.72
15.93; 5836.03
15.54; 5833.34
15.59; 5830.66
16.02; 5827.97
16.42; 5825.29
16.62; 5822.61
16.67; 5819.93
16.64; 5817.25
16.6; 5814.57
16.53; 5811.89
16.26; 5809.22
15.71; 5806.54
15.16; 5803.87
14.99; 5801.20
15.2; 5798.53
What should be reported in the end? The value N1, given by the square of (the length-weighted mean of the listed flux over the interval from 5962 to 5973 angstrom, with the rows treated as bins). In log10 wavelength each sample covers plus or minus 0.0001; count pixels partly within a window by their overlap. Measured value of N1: 242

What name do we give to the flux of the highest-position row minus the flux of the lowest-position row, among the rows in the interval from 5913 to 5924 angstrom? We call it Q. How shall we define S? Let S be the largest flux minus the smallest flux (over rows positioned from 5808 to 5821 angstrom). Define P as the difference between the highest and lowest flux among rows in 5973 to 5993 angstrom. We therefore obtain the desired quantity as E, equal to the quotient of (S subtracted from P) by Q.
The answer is 0.07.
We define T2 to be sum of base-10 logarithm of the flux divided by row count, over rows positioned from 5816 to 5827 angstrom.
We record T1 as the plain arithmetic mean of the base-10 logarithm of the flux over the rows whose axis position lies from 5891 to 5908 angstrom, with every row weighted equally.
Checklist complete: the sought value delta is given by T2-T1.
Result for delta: 0.09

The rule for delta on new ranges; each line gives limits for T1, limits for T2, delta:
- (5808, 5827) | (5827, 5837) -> -0.02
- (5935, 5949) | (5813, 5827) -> 0.03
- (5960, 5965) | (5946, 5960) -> -0.02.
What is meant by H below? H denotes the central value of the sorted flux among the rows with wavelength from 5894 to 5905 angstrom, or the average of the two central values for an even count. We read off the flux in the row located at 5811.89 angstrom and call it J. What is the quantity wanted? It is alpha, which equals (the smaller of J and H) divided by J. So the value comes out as 0.85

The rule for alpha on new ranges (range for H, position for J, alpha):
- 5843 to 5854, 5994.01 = 0.96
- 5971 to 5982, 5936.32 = 0.99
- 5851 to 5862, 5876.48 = 0.97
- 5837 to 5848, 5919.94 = 0.93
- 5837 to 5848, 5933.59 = 1.00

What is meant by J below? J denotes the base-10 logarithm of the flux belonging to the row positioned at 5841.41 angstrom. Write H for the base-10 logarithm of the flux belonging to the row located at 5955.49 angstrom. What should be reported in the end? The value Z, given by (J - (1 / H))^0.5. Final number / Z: 0.574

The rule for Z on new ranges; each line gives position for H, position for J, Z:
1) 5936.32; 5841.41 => 0.607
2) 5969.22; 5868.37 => 0.602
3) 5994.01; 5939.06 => 0.585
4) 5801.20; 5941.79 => 0.575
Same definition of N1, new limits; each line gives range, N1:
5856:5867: 240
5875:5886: 214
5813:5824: 276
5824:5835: 253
